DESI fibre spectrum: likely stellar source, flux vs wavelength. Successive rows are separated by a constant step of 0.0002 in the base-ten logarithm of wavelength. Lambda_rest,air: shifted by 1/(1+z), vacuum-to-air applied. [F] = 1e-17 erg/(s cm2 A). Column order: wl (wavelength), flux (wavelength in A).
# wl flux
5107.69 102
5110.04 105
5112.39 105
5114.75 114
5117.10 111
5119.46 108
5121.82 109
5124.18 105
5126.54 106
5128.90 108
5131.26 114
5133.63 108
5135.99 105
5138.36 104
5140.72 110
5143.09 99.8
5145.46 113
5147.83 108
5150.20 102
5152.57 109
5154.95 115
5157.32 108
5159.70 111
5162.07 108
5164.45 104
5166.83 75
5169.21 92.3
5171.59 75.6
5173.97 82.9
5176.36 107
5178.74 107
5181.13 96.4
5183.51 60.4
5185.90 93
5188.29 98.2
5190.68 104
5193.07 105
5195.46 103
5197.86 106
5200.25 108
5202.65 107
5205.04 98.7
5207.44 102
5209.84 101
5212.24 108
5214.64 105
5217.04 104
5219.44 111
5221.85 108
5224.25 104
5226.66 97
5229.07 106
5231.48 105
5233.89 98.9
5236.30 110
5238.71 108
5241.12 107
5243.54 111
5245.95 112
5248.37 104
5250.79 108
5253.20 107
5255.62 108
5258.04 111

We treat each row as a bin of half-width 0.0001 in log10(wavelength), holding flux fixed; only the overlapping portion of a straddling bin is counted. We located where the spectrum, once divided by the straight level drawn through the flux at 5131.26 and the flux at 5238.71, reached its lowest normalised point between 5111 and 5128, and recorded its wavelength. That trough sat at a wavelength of 5112.39 A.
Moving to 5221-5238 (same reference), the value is 5226.66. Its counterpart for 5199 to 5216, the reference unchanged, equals 5205.04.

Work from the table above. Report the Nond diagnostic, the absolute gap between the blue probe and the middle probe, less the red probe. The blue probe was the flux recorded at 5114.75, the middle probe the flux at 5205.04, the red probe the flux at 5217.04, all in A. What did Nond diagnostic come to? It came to -88.7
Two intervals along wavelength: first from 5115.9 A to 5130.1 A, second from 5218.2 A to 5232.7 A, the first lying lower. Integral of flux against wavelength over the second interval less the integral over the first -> -8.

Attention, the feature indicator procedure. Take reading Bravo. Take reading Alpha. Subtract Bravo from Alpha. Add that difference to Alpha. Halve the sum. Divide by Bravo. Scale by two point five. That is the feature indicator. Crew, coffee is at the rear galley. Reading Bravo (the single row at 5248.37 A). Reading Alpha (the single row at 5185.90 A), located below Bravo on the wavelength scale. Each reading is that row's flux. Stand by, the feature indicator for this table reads 0.99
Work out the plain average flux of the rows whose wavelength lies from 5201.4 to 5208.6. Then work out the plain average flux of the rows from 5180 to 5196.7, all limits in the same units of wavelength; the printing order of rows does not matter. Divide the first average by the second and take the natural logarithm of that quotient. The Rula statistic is 0.1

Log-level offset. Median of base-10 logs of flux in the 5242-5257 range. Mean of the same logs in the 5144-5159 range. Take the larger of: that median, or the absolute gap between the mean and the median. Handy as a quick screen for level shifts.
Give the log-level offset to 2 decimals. 2.03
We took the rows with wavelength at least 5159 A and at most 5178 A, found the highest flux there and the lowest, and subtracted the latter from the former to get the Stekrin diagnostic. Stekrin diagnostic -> 36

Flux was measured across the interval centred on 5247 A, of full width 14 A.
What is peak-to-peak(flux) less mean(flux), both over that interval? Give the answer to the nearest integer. -100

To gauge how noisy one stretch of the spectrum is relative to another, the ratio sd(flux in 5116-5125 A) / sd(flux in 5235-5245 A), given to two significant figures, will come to 1.4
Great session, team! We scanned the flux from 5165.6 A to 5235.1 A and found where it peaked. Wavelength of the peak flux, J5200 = 5219.44 A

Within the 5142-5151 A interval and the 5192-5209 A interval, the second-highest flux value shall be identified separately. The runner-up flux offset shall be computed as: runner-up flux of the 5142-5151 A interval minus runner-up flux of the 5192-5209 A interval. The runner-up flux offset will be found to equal 1.0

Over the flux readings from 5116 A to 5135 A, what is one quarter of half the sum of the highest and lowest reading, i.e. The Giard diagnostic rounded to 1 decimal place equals 27.4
